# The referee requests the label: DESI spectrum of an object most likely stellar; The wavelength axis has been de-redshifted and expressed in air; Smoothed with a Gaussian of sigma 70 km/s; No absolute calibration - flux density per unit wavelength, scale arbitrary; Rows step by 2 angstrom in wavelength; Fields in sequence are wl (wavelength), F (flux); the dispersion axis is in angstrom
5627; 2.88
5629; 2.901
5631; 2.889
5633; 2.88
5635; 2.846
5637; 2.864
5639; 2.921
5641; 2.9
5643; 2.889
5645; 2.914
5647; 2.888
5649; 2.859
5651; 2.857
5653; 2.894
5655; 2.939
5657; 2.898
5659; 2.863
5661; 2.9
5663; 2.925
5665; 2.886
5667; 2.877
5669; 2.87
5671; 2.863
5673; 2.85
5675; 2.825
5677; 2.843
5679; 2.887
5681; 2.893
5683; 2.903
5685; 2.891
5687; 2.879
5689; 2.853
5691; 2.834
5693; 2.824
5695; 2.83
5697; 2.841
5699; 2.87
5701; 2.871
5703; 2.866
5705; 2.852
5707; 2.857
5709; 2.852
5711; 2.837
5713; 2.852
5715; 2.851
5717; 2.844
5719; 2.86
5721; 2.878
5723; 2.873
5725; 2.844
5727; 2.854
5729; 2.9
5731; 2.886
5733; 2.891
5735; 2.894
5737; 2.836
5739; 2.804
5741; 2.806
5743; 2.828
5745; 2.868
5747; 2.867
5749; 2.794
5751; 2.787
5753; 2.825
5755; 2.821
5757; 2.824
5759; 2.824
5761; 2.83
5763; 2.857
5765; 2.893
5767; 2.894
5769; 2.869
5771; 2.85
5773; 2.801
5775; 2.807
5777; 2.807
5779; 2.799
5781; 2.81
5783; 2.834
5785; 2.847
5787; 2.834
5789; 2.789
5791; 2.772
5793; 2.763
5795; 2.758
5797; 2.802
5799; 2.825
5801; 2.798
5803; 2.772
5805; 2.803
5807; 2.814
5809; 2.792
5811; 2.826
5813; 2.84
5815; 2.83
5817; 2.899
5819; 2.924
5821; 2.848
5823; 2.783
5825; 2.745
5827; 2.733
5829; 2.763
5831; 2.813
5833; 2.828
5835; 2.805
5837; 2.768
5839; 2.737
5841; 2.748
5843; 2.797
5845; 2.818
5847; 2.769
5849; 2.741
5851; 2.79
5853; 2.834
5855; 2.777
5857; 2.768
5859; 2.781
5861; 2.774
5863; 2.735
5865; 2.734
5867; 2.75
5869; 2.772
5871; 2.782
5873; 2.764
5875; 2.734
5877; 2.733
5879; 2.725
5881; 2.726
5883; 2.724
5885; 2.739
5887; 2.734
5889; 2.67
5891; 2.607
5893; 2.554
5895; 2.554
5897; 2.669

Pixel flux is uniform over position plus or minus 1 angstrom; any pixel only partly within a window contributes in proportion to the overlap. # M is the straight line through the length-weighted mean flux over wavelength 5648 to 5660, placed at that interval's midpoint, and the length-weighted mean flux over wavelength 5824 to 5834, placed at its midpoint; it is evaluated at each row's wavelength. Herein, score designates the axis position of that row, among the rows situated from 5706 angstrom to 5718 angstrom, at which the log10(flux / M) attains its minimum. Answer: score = 5711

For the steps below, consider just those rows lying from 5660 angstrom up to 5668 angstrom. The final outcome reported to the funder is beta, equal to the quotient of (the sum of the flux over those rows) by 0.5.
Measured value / 23.2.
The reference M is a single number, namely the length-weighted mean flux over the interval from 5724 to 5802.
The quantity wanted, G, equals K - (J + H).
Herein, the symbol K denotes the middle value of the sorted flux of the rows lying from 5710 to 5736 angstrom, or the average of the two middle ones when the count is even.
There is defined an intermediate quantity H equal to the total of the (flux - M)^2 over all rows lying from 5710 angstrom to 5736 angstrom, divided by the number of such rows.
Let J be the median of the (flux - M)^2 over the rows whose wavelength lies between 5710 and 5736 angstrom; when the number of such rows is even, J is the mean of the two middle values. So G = 2.86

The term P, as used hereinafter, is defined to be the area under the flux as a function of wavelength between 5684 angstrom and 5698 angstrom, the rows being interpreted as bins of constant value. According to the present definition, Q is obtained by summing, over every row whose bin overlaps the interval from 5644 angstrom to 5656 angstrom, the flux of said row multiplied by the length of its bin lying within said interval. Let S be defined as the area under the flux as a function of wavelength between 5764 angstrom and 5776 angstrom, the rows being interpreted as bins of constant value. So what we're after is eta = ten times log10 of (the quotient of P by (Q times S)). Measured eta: -14.7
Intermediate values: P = 40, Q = 34.7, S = 34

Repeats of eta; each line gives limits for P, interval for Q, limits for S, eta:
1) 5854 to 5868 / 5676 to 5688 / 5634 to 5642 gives -13.1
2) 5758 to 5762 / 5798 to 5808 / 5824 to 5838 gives -19.8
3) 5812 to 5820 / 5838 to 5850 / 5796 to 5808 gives -16.9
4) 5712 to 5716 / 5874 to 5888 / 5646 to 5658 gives -20.7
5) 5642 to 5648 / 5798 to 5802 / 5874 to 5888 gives -13.9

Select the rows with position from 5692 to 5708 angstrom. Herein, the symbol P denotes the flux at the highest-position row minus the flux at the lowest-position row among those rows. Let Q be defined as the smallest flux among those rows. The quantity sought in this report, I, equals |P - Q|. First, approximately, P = 0.033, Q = 2.824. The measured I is 2.79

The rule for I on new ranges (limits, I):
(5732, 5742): 2.89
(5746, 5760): 2.83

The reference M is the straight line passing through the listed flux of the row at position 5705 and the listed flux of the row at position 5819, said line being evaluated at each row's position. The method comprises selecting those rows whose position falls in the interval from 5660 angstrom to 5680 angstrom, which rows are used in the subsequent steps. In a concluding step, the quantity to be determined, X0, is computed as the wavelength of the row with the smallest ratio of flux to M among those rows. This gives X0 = 5675 angstrom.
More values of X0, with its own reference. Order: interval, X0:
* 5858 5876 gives 5875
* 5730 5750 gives 5749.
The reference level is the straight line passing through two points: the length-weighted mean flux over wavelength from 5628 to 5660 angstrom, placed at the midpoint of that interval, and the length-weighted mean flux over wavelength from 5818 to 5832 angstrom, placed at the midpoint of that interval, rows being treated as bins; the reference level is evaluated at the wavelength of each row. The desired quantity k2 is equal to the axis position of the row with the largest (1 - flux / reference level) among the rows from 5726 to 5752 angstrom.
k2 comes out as 5751 angstrom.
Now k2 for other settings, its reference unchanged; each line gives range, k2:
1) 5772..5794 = 5793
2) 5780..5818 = 5795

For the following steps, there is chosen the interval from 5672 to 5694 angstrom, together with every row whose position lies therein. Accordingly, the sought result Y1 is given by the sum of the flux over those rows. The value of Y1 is 31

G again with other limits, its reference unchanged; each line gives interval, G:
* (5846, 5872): 2.76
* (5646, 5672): 2.88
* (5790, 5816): 2.80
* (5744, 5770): 2.83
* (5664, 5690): 2.87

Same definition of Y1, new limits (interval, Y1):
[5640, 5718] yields 112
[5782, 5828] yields 65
